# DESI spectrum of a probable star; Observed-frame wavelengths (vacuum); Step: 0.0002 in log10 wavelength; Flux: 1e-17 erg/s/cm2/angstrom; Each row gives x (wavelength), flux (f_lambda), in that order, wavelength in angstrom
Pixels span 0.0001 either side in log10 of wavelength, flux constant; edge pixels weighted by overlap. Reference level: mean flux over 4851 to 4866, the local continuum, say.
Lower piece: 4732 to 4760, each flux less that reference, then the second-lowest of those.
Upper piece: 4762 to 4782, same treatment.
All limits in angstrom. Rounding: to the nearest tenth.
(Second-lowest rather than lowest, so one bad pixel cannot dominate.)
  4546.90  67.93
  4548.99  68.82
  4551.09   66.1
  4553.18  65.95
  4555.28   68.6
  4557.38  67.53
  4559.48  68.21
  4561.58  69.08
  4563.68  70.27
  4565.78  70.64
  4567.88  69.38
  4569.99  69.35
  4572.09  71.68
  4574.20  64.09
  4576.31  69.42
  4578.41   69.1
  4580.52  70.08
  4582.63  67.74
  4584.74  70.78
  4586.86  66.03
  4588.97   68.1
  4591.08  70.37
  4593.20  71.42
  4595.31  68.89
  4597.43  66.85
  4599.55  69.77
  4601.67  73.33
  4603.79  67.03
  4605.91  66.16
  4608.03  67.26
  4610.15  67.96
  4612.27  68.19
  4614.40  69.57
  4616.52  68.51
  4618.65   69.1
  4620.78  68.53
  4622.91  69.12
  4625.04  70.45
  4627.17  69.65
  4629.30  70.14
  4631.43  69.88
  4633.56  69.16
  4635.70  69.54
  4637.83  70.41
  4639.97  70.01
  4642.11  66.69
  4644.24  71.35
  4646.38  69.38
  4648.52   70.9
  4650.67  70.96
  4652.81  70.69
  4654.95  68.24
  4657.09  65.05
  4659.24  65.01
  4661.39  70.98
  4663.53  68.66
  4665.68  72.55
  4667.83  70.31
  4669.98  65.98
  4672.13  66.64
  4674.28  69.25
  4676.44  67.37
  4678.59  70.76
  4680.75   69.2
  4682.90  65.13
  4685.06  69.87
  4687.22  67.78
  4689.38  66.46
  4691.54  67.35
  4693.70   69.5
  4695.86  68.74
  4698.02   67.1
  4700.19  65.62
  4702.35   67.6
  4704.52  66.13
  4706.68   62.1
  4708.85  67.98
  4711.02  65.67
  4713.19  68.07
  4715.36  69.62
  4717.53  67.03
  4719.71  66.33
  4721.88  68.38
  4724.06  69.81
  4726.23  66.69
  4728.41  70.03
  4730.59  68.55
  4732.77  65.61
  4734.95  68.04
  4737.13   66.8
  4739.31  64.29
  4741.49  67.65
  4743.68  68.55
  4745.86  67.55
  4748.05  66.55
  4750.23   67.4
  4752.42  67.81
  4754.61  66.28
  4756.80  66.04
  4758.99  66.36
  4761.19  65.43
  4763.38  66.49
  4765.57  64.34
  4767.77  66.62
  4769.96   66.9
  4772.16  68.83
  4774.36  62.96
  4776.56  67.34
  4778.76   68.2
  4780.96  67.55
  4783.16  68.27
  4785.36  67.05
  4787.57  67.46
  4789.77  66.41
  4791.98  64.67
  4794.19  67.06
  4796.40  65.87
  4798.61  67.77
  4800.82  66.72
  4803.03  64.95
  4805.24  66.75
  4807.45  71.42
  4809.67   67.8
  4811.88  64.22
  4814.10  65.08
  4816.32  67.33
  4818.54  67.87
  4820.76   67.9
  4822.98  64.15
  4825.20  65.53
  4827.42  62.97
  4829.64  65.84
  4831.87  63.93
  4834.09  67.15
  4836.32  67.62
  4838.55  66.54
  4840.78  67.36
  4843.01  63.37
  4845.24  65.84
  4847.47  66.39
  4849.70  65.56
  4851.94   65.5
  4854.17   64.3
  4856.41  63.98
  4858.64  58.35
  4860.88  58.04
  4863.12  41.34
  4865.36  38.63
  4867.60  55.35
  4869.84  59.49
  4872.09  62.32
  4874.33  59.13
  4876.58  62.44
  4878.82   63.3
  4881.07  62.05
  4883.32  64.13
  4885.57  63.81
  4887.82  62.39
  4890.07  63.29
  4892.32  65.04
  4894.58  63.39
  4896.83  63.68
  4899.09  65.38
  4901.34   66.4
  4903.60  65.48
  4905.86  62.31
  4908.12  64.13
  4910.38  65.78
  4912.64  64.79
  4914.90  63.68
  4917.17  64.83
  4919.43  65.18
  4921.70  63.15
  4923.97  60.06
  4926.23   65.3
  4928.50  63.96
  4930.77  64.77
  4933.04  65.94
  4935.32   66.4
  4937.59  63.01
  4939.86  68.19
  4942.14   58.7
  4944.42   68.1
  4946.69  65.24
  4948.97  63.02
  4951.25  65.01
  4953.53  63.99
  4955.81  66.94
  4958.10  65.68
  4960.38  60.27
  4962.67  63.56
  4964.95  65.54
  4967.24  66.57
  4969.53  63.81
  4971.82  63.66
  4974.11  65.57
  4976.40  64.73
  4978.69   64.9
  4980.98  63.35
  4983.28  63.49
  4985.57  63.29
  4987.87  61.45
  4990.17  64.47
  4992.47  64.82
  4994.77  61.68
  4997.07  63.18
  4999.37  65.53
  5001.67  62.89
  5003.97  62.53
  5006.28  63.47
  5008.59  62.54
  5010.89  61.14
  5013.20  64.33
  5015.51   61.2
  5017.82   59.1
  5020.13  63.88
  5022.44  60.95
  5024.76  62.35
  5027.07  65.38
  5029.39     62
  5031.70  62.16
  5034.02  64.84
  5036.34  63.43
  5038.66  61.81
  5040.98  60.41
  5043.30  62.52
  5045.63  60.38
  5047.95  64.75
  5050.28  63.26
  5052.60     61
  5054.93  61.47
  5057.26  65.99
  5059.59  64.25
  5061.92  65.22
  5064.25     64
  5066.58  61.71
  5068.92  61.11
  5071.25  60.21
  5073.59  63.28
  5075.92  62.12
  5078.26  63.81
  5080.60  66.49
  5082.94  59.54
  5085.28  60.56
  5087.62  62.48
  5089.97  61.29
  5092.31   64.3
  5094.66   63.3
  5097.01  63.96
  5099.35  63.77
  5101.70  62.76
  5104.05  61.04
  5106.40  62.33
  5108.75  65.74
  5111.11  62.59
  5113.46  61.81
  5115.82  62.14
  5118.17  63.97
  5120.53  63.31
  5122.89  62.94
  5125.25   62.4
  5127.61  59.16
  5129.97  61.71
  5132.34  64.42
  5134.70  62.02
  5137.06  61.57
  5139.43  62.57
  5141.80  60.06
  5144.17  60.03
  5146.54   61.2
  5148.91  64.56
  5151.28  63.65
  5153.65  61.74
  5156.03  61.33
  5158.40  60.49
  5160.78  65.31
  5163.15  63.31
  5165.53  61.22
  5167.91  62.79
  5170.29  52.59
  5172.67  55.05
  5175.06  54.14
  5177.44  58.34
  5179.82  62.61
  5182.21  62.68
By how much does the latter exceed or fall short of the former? -1.3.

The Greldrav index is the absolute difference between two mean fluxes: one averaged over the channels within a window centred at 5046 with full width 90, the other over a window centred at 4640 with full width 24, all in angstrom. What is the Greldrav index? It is 7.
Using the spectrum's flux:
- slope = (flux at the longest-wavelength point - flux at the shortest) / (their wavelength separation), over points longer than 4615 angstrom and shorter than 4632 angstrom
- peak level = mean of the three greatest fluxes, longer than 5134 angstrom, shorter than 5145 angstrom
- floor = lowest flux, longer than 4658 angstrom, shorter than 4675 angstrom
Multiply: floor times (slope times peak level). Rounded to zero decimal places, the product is 371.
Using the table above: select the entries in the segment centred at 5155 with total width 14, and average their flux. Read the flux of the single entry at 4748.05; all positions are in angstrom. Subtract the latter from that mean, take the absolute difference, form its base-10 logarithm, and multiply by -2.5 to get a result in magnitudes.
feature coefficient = -1.42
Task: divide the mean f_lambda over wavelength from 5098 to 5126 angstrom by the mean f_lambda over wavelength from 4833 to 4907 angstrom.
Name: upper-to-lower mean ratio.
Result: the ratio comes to 1.01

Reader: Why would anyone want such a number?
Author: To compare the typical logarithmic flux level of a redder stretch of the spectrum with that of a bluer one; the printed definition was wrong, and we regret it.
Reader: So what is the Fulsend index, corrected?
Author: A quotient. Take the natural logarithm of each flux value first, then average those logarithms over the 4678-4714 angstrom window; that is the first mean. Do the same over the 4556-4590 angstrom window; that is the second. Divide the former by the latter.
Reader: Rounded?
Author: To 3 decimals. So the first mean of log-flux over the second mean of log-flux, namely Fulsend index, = 0.995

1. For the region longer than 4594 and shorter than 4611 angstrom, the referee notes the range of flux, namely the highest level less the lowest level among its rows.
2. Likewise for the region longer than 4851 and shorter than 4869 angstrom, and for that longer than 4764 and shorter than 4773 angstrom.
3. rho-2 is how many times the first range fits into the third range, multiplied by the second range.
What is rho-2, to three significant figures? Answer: 16.8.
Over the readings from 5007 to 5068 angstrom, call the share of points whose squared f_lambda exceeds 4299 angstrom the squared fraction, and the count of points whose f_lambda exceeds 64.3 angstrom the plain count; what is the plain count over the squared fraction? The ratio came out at 156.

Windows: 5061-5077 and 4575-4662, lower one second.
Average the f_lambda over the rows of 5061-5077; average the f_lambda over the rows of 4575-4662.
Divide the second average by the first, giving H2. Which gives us 1.10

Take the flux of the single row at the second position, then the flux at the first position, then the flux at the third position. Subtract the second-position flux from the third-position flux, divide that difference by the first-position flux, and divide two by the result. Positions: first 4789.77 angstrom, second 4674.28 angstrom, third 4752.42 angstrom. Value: -92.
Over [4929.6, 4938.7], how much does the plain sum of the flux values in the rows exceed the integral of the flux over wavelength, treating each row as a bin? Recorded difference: -331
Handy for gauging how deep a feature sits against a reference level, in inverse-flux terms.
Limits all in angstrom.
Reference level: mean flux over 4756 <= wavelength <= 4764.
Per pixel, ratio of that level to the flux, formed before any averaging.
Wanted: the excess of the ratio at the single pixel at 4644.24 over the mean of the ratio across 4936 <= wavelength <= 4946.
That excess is -0.10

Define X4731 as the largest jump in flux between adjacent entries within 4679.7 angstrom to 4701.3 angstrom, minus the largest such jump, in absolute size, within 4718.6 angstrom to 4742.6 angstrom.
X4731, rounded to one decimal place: 1.4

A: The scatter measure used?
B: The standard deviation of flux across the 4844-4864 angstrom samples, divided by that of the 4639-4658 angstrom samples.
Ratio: 3.7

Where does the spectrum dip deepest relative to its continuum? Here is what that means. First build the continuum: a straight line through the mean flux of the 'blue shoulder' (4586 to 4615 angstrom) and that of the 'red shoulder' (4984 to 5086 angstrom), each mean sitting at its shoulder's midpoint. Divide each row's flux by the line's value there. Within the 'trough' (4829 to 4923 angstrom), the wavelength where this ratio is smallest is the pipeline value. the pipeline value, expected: 4865.36 angstrom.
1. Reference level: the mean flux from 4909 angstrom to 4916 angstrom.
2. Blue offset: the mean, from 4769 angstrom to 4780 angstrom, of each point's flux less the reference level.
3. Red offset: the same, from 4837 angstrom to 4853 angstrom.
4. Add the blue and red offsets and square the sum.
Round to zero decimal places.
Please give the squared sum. 10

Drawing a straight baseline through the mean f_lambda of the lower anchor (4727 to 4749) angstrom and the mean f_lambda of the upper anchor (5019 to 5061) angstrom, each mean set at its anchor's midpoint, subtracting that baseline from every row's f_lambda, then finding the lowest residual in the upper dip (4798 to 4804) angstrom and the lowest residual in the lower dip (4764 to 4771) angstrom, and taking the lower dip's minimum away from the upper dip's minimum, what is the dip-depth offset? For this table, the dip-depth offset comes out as 1.2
